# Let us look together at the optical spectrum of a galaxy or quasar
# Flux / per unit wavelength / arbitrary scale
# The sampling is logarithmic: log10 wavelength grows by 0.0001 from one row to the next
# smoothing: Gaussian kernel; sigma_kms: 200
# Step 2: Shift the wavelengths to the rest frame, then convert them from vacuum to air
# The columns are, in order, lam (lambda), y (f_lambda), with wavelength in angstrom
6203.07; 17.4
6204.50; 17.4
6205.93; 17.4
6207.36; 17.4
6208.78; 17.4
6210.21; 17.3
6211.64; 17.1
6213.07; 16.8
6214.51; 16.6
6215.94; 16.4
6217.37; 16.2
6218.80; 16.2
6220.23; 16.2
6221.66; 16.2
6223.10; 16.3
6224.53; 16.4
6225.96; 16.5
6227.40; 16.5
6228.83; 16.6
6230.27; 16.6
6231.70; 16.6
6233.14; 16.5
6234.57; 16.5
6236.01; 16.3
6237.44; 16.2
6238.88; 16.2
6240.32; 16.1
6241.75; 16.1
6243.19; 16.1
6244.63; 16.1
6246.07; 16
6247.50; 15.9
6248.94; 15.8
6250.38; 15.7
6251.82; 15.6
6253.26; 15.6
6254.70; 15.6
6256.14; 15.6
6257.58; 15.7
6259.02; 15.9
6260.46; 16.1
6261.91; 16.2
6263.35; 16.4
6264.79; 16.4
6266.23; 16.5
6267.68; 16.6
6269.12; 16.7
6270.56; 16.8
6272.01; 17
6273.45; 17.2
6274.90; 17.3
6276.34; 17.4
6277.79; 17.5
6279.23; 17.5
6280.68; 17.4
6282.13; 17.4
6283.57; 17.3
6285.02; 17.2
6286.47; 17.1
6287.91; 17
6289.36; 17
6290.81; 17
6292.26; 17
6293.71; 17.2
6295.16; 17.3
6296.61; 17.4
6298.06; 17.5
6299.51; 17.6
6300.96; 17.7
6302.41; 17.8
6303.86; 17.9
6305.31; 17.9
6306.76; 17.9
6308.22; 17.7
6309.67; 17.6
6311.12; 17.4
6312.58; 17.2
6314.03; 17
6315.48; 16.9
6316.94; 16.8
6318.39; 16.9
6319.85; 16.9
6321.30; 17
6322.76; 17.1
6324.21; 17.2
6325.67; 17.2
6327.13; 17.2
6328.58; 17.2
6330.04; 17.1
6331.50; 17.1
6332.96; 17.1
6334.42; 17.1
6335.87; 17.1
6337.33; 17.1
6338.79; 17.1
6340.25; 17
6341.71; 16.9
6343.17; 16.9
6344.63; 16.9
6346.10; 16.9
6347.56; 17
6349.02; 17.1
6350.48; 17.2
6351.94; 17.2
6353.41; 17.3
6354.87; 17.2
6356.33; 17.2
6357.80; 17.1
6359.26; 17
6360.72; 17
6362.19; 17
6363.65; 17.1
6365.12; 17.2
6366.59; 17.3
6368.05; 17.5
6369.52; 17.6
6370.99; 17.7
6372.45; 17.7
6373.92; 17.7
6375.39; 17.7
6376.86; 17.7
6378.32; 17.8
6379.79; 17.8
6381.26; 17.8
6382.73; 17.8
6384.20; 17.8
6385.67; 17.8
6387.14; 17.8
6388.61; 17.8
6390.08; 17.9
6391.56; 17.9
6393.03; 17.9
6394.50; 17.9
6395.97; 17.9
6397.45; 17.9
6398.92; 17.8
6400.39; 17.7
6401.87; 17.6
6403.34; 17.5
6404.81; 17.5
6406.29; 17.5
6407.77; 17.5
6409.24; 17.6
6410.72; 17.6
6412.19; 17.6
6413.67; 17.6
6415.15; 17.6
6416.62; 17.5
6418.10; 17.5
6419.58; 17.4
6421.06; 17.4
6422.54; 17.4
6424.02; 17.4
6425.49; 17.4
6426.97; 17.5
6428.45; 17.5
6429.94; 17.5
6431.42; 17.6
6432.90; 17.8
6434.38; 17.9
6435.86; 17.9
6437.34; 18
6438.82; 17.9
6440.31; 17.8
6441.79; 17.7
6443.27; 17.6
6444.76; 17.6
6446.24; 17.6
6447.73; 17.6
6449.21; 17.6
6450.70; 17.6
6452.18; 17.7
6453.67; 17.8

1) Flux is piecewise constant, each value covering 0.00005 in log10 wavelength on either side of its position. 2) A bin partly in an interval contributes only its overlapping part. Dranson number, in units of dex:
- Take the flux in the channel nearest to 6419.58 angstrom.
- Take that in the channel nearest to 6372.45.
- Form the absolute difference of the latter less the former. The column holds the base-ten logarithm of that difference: -0.52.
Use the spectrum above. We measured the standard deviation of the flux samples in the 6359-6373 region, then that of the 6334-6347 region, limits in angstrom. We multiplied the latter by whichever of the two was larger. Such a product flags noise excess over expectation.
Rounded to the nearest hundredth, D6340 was 0.03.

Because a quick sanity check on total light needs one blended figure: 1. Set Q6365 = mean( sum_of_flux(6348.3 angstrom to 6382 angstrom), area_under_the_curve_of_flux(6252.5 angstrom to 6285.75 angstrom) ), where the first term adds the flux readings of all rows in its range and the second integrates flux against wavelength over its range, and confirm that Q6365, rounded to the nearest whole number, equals 477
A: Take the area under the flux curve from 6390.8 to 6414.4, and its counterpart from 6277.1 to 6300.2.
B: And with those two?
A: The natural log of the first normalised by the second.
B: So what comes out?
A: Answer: 0.04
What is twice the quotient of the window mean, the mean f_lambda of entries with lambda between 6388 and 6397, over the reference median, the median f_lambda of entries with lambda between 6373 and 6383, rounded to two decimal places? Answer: 2.01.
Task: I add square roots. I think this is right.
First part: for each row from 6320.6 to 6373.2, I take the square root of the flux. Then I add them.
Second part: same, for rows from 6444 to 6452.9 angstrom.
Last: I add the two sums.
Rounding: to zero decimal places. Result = 174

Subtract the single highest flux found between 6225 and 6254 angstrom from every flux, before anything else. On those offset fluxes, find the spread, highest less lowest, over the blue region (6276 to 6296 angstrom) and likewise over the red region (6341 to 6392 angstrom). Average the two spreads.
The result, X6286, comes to 0.75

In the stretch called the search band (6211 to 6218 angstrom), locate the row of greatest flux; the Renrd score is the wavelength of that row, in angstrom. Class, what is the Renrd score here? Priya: 6211.64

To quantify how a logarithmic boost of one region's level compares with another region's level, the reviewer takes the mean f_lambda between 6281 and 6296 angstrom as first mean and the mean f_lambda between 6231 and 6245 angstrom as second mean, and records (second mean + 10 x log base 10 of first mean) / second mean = 1.76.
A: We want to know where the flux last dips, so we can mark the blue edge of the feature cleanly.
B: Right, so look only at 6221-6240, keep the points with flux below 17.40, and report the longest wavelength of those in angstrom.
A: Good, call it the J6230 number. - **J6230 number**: 6238.88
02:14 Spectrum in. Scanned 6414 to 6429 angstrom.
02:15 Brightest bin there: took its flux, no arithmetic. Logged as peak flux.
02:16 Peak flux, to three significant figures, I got 17.6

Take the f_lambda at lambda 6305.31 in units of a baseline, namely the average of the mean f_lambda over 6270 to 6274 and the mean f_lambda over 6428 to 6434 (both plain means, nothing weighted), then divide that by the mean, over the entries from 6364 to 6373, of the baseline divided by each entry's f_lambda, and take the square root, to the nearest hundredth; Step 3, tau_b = 1.02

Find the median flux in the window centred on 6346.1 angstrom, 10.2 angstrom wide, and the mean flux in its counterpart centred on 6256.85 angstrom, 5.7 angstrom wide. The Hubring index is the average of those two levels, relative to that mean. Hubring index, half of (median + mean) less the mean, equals 0.60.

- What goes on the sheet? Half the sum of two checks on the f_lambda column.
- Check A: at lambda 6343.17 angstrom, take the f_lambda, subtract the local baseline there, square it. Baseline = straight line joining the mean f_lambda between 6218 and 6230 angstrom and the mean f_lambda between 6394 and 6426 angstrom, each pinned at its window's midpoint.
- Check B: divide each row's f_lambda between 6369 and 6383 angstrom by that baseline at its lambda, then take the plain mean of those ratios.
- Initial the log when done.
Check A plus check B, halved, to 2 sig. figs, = 0.54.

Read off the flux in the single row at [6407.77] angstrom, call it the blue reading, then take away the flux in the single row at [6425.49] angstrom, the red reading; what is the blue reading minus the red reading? 0.10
